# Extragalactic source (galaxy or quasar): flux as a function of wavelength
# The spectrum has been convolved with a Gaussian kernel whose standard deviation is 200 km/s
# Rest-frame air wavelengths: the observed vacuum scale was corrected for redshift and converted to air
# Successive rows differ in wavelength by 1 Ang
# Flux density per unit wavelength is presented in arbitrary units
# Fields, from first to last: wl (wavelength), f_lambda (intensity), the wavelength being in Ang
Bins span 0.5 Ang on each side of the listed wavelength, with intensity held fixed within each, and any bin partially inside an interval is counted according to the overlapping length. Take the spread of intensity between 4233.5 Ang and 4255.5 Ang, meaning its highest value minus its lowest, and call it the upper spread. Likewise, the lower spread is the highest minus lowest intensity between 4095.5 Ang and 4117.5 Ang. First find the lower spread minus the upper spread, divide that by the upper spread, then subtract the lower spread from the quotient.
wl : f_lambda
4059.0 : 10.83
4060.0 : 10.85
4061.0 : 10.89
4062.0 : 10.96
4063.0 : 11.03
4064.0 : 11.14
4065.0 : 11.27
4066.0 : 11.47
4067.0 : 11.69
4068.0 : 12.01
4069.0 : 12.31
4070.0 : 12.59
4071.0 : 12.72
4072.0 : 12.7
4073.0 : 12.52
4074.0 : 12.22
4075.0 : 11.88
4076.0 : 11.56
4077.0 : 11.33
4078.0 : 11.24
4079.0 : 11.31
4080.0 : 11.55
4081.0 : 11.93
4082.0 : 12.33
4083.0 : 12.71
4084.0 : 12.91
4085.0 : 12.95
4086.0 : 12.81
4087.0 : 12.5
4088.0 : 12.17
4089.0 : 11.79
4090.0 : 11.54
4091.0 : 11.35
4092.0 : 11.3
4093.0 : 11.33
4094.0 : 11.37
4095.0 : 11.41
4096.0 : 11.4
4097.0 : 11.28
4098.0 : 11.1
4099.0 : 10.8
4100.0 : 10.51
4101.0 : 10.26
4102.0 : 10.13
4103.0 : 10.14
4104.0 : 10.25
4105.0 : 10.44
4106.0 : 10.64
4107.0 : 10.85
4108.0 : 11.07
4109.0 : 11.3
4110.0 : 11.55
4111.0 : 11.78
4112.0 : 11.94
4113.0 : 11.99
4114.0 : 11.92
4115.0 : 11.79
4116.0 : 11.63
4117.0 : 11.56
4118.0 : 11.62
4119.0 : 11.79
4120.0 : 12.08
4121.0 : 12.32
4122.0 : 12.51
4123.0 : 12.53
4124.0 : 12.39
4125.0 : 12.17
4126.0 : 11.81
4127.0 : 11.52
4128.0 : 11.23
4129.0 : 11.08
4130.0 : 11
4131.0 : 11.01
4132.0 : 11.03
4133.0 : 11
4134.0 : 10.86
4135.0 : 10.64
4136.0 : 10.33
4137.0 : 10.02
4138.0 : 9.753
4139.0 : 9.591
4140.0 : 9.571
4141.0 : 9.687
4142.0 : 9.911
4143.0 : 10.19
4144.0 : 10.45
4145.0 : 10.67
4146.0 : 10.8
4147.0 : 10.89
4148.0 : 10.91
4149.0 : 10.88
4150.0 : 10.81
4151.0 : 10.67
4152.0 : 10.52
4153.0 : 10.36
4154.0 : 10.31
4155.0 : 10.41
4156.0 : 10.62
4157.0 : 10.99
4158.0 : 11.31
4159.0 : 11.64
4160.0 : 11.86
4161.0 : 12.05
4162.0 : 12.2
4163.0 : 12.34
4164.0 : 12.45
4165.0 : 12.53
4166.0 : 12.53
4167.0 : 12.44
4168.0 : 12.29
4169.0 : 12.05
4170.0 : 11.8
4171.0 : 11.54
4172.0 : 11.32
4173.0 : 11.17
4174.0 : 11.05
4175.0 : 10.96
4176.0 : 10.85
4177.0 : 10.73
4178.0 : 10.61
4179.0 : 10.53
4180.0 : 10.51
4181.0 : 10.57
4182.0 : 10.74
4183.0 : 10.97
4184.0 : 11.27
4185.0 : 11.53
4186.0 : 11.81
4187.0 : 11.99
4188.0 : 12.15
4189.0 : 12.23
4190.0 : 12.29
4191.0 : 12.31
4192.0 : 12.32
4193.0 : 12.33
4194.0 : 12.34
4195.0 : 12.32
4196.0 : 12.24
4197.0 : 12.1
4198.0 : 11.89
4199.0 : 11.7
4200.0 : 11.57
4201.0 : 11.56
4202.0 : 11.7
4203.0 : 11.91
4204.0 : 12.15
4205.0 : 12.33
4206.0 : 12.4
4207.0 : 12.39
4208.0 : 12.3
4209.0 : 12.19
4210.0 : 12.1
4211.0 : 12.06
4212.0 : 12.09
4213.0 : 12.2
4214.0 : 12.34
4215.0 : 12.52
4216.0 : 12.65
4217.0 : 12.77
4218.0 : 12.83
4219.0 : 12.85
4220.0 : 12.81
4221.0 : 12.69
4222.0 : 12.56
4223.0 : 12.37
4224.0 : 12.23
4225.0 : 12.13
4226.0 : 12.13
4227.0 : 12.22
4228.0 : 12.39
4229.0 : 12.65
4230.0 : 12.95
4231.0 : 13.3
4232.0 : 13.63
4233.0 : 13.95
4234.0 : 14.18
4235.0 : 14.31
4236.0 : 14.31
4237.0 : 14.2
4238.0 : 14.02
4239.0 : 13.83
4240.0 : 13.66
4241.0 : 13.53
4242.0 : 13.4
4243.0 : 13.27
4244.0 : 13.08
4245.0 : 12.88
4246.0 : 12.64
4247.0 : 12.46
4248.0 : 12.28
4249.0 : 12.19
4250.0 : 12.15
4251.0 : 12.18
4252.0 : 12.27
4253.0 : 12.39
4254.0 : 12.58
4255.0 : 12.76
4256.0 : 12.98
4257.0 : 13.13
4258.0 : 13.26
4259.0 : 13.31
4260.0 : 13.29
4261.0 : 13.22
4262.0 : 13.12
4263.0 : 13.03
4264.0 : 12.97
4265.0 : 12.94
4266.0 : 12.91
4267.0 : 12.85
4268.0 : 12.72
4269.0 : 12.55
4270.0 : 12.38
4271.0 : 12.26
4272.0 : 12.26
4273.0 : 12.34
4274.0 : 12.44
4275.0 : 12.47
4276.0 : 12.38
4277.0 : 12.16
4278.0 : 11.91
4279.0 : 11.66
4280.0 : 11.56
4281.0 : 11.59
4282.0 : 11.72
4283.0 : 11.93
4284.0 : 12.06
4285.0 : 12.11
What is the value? -2.0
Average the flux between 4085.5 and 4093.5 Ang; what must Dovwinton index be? 11.8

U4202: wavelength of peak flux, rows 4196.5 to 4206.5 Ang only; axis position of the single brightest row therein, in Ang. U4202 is 4206.0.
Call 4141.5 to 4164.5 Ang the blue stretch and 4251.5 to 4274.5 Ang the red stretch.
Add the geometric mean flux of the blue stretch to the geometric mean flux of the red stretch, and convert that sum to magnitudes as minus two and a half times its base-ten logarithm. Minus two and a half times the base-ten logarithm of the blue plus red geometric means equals -3.44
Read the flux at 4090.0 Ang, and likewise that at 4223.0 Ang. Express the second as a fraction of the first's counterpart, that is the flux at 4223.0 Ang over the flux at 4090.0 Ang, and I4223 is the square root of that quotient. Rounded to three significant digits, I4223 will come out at 1.04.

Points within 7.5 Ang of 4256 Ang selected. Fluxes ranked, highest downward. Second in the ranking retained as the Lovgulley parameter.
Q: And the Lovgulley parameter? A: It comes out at 13.29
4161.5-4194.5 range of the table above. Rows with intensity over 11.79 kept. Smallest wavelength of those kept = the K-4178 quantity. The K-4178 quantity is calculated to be 4162.0 Ang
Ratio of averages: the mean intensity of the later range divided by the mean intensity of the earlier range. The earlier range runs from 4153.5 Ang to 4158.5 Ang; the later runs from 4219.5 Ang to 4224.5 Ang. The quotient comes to 1.17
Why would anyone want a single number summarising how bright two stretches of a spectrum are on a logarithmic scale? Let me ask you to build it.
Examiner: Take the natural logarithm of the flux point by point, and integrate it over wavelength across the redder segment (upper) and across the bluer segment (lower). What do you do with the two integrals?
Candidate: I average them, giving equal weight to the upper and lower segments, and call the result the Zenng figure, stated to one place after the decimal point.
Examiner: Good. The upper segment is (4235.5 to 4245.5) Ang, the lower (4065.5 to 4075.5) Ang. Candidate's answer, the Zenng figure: 25.6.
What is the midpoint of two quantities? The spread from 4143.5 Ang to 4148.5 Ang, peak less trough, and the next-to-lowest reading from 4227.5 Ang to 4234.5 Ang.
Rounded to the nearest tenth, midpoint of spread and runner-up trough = 6.6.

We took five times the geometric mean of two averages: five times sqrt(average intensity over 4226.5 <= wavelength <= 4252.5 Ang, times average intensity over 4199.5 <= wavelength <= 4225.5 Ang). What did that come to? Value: 63.6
